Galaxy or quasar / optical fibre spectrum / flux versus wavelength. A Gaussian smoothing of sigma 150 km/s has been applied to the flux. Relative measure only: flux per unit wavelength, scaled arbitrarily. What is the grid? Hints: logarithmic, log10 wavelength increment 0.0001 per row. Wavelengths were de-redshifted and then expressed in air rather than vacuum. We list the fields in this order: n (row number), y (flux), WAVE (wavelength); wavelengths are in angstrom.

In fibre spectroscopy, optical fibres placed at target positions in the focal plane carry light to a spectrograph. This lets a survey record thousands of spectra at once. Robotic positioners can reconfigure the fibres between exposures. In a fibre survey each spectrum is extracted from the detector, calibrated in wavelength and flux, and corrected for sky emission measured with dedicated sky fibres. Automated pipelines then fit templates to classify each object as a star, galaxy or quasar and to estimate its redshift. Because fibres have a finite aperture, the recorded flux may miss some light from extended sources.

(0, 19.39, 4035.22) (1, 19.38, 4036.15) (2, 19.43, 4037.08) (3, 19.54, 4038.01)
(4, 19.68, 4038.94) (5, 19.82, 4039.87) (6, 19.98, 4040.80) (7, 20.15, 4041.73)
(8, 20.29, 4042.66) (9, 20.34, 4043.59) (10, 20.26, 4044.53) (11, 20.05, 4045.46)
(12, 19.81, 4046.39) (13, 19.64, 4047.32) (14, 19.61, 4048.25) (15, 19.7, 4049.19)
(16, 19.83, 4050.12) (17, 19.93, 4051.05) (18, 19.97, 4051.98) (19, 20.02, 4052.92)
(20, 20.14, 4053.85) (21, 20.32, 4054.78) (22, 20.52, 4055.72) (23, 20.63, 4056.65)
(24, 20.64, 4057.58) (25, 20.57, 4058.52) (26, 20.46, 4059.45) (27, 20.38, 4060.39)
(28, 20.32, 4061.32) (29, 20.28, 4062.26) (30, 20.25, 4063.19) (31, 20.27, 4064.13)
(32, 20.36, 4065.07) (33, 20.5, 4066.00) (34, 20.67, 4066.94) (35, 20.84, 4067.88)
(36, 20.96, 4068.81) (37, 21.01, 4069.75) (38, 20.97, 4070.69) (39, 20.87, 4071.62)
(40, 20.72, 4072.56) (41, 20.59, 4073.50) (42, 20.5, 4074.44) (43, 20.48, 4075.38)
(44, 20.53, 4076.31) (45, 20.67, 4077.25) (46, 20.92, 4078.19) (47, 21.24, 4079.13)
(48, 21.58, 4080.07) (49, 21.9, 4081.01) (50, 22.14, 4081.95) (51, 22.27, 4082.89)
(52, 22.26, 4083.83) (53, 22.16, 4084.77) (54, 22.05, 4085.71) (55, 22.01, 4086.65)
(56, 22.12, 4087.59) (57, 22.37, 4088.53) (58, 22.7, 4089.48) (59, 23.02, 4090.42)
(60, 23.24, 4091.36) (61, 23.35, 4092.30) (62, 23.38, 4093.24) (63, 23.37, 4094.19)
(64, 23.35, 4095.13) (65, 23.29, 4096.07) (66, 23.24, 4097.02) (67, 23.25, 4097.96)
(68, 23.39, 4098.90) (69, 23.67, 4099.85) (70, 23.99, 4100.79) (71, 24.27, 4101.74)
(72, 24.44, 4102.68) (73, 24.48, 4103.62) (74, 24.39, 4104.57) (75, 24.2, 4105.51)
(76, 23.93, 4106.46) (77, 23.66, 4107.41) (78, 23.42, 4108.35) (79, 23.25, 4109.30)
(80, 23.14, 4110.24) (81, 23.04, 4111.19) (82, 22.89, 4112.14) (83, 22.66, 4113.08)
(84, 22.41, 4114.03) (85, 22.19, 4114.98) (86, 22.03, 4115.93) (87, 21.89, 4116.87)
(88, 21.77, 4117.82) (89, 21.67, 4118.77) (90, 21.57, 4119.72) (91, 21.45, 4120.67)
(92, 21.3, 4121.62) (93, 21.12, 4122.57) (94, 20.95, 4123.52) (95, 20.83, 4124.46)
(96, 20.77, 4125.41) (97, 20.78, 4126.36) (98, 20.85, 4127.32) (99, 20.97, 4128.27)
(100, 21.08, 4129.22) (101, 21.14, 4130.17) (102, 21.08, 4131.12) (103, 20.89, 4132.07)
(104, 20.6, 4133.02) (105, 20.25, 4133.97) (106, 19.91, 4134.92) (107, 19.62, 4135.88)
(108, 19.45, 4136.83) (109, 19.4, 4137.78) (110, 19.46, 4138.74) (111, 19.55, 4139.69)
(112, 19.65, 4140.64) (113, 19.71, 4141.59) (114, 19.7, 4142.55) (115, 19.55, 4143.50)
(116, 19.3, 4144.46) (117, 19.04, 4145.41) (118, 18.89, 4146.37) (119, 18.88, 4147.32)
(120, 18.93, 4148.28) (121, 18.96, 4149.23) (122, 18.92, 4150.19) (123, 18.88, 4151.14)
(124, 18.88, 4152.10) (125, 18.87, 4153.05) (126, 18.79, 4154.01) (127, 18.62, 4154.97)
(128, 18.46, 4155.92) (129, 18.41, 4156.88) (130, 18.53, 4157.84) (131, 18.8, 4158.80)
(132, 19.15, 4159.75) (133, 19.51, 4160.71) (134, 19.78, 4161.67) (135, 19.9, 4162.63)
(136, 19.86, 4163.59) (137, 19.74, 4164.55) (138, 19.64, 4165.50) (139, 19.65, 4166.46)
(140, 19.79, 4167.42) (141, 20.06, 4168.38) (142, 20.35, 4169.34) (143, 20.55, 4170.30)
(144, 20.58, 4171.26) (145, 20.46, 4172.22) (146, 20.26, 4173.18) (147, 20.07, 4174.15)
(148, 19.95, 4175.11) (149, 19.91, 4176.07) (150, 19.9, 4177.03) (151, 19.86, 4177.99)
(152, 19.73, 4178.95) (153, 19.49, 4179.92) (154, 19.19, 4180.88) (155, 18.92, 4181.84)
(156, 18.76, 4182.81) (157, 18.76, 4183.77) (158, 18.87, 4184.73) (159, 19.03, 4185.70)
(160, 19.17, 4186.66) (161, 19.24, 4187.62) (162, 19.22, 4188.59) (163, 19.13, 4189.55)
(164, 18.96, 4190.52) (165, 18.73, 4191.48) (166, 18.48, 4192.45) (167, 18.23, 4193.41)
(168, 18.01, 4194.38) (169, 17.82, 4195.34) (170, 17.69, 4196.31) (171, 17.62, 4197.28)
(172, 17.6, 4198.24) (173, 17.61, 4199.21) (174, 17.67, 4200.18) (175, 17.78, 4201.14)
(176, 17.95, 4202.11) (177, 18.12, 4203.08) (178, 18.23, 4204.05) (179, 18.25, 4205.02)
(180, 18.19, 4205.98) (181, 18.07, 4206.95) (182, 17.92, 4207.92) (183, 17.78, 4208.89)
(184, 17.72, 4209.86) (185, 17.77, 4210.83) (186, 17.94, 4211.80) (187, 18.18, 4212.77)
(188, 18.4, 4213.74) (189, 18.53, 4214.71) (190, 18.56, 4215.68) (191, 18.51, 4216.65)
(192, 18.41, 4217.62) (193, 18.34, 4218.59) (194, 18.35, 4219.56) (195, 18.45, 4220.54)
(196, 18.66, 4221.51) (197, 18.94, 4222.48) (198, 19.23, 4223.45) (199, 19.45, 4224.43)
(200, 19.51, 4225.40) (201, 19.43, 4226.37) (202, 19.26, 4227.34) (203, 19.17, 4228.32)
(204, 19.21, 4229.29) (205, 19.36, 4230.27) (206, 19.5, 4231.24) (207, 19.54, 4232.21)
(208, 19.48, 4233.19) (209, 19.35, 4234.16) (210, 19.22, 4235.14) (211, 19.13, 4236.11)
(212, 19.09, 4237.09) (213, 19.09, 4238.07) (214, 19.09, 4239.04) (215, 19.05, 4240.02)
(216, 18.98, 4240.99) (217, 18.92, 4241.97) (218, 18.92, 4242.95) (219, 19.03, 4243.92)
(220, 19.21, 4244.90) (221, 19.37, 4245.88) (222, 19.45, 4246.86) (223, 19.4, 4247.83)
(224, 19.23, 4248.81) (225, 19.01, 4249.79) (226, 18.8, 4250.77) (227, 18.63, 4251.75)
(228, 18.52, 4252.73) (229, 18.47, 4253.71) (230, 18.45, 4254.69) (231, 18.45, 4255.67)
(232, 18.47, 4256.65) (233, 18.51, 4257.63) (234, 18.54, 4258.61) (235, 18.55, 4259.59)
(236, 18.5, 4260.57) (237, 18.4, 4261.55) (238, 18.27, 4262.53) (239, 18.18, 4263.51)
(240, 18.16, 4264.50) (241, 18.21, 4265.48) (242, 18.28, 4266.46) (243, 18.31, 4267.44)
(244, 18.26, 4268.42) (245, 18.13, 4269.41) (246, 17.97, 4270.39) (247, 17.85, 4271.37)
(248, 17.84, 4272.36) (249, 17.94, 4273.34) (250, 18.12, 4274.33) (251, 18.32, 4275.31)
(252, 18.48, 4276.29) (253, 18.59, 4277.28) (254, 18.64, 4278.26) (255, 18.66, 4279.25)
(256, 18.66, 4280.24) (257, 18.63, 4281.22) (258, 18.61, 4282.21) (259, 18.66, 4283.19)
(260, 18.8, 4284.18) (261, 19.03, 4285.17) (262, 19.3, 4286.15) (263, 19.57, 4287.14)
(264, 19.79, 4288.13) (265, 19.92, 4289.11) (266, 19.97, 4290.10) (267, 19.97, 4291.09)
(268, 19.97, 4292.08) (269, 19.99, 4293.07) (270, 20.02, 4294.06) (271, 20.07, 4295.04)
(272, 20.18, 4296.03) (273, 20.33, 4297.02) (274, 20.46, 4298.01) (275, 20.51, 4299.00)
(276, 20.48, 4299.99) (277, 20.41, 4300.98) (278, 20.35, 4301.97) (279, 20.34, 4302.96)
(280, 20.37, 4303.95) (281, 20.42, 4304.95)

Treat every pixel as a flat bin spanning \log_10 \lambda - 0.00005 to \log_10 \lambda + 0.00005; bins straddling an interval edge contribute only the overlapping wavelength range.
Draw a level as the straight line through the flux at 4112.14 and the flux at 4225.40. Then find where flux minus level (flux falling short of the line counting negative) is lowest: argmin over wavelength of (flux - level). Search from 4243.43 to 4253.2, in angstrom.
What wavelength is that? 4252.73 angstrom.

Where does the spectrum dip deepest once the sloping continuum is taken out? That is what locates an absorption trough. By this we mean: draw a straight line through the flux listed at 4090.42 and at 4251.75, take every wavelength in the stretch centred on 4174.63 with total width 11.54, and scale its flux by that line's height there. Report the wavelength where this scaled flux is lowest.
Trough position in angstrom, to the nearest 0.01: 4179.92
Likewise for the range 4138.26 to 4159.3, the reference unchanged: 4156.88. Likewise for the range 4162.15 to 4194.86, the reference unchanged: 4194.38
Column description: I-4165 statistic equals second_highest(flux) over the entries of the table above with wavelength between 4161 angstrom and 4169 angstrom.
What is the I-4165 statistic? 19.9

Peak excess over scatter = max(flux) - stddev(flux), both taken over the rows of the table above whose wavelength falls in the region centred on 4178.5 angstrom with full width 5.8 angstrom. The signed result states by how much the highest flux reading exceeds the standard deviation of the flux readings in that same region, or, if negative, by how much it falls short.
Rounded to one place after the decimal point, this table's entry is 19.6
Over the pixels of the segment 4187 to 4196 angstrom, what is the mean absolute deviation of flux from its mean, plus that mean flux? 19.1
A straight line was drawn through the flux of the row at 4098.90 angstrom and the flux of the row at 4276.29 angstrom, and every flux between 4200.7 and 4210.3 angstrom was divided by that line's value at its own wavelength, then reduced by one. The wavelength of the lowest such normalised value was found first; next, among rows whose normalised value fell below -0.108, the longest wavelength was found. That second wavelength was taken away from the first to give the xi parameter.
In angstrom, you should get -8.7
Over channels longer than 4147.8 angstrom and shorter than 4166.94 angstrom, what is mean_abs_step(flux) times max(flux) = 2.45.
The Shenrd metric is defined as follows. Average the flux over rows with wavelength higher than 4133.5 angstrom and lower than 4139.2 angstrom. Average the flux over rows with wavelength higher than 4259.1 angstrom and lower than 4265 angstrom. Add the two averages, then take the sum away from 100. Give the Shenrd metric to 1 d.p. 62.0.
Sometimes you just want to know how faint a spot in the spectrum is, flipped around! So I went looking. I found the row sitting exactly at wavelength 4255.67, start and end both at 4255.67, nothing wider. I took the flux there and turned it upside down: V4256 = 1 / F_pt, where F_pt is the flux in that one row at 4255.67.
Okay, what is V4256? 0.0542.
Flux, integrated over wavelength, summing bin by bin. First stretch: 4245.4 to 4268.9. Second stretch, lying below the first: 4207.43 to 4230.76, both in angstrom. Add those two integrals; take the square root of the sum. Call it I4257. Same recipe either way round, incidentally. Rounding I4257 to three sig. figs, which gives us 29.5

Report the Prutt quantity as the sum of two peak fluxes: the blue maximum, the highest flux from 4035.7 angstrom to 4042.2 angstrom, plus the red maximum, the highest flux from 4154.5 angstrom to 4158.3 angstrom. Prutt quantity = 38.8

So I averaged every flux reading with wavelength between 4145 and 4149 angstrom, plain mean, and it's 18.9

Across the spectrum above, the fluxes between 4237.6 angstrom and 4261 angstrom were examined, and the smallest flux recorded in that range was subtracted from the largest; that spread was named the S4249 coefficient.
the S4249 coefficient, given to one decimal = 1.0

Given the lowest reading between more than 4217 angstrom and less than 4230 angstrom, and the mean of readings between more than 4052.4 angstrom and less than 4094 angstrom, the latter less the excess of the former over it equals 24.1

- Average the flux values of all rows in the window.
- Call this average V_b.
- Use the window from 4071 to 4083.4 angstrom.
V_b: 21.1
